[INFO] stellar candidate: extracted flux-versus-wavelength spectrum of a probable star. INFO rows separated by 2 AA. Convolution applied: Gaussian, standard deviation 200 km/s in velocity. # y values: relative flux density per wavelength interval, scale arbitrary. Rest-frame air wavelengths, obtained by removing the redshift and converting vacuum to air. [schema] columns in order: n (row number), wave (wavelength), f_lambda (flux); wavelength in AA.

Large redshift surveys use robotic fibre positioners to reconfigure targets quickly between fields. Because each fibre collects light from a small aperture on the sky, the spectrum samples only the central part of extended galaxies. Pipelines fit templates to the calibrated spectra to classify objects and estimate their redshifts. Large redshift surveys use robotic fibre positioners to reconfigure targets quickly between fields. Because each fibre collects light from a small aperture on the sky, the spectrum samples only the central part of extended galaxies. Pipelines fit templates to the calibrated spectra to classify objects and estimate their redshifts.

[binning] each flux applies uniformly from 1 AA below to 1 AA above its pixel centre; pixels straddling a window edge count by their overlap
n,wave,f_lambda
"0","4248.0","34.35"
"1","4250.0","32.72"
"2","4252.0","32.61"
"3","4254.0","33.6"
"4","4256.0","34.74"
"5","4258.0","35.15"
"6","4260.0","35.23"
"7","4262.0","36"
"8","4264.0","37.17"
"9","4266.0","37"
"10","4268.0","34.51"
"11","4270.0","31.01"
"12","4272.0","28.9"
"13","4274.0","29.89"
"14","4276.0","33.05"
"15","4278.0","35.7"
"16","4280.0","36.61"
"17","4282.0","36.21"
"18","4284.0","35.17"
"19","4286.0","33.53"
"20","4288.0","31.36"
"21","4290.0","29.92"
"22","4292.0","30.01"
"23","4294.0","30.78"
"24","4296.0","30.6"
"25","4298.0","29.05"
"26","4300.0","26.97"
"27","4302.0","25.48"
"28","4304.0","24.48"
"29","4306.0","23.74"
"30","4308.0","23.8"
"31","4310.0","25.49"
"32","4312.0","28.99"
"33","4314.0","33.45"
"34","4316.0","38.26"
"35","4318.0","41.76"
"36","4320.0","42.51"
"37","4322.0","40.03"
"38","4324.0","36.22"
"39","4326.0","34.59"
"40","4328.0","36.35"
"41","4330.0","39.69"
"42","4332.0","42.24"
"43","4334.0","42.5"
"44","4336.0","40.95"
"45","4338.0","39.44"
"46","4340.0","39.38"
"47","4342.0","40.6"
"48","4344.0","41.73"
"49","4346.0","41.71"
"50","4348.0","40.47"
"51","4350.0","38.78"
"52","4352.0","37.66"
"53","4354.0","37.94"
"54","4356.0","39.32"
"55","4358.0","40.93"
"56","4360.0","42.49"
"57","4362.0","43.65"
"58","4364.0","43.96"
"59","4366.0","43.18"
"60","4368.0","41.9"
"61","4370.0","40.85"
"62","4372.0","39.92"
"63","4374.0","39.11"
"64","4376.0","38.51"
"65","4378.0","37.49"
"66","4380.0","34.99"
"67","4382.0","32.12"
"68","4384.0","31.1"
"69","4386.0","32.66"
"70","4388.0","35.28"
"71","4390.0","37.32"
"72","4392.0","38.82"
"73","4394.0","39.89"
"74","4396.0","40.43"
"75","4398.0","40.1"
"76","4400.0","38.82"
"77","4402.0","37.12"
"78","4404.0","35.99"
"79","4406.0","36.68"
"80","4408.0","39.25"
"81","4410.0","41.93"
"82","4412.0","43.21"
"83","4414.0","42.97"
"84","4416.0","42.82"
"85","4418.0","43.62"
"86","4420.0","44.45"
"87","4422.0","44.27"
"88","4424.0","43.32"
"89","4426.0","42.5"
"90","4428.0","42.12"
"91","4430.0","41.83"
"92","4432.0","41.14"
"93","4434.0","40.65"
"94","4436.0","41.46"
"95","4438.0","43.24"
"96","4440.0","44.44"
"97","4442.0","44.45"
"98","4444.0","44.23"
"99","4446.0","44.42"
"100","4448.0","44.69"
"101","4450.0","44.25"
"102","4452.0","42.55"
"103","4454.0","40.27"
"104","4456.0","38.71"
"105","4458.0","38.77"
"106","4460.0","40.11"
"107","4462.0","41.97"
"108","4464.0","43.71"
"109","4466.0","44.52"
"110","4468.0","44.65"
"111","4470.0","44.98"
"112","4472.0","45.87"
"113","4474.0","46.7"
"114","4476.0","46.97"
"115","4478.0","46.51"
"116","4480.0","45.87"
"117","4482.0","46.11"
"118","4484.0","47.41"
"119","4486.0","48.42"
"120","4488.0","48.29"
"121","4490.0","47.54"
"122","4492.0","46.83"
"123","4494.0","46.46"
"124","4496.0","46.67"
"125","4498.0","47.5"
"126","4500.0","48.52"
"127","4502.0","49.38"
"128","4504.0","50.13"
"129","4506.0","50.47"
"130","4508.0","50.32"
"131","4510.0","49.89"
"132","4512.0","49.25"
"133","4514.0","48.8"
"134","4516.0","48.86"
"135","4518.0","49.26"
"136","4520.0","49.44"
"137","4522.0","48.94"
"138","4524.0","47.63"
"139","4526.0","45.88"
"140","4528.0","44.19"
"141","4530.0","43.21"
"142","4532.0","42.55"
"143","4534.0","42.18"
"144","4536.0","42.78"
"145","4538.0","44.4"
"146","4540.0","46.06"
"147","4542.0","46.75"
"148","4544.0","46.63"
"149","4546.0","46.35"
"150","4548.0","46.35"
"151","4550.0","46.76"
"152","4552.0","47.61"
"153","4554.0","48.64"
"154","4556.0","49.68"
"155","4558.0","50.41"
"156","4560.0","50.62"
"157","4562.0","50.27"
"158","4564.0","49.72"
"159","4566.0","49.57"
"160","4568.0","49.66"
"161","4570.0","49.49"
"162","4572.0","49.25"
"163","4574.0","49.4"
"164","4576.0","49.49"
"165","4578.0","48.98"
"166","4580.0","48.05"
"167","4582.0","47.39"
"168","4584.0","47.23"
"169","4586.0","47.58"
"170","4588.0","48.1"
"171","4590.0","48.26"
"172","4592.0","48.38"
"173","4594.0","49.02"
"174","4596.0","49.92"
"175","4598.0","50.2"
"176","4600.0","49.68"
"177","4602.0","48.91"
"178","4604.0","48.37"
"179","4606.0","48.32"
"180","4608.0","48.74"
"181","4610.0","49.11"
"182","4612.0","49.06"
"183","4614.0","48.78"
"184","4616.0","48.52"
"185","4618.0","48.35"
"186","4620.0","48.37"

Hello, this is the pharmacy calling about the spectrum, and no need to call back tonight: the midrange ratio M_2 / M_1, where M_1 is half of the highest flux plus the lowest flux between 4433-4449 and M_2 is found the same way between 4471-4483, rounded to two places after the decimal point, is 1.09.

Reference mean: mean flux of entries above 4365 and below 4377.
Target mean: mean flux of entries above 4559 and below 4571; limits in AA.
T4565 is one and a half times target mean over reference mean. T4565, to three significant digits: 1.84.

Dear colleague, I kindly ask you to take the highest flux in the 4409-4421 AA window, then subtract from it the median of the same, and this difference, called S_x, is 1.4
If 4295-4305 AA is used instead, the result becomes 3.6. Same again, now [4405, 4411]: 2.7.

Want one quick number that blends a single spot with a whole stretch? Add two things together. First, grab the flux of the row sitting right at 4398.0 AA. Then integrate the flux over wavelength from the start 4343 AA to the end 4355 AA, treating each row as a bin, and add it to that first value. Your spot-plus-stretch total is 517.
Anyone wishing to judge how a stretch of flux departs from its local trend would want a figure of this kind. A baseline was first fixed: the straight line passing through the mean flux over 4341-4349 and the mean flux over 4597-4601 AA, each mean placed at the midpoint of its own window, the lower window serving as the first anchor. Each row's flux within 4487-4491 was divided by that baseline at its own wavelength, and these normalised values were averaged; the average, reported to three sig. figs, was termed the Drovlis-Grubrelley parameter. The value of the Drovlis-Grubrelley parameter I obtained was 1.04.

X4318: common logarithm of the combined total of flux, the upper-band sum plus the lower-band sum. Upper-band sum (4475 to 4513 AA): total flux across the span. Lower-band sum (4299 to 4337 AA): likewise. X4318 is 3.193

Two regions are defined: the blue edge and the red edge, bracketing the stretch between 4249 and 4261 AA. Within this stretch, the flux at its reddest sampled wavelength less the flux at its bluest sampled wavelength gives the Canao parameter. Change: 2.5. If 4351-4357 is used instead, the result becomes 1.7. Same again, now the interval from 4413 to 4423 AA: 1.3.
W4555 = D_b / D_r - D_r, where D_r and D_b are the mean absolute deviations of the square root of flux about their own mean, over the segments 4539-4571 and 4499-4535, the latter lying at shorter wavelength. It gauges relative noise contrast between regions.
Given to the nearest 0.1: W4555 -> 1.4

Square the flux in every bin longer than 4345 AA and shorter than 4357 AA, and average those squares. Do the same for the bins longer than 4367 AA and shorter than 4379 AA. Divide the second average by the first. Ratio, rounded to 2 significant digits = 1.0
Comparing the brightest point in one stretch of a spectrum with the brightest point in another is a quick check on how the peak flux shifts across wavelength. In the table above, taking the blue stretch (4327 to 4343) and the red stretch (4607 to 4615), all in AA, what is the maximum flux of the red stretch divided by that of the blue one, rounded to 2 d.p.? 1.16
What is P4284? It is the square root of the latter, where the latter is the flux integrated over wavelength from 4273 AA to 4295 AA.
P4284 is 26.9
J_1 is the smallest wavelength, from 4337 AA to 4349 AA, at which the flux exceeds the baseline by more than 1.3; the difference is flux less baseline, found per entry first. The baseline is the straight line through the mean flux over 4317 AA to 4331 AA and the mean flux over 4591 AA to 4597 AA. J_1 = 4344.0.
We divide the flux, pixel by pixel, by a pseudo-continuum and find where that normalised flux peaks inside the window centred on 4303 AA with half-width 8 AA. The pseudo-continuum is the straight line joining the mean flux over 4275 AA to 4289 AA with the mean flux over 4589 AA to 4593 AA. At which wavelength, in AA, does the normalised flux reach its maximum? 4296.0 AA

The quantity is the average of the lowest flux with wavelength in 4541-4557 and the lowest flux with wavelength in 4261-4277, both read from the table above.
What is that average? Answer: 37.6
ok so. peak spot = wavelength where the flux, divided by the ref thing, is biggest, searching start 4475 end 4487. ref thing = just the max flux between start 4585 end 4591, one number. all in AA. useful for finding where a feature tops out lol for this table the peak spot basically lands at 4486.0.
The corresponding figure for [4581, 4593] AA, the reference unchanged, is 4592.0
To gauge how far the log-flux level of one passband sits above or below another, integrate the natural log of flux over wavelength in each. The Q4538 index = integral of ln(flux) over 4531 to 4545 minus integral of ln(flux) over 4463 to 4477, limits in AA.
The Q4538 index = -0.3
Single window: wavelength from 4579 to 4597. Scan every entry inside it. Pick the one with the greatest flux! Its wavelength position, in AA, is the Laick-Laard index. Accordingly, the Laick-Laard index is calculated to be 4596.0 AA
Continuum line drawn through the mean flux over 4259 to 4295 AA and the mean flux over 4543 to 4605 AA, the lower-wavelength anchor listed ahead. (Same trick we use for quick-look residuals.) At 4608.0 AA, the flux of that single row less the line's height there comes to -1.7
